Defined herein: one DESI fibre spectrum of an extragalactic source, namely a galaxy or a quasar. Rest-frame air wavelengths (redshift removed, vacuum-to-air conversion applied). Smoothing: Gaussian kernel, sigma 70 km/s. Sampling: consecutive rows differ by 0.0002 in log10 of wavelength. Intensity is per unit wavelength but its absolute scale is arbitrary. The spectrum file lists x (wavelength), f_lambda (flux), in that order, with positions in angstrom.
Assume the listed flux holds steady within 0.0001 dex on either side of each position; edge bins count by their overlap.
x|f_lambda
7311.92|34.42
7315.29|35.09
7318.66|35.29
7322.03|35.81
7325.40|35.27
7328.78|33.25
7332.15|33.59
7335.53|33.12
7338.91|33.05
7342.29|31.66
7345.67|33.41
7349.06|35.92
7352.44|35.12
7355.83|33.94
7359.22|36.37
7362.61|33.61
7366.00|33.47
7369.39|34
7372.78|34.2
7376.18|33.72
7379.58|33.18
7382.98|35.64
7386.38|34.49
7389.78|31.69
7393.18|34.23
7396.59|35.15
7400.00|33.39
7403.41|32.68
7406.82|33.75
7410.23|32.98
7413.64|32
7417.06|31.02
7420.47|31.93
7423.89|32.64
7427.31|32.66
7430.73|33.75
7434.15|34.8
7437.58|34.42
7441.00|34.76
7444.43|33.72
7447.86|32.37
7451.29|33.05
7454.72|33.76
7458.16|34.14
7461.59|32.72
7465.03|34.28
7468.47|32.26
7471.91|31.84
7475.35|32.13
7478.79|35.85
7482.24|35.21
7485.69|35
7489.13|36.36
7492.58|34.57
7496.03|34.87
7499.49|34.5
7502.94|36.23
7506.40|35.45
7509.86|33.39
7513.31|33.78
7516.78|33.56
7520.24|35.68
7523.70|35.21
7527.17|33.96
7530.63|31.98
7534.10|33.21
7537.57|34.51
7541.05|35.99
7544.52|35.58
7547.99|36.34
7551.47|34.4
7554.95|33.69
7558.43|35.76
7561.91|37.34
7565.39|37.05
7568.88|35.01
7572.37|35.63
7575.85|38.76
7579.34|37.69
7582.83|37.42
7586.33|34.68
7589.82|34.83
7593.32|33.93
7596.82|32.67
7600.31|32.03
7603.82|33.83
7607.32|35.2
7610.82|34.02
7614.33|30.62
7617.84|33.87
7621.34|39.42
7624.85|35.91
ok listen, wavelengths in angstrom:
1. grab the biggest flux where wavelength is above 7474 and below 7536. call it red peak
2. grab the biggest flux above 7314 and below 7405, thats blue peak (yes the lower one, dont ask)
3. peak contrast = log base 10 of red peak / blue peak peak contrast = 0.00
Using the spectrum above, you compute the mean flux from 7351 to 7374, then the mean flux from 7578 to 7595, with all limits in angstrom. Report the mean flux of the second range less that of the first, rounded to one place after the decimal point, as 1.3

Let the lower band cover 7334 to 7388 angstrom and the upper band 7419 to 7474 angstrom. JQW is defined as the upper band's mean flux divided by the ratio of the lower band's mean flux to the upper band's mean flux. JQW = 32.6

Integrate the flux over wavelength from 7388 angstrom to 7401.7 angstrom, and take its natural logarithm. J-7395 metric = 6.13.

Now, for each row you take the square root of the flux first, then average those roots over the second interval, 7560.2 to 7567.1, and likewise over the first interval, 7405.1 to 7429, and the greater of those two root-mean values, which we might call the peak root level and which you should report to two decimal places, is 6.10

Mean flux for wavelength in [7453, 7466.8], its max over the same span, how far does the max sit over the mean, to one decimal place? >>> 0.6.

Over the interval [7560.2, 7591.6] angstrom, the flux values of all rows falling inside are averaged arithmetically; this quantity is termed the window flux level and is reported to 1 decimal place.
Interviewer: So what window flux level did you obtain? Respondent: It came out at 36.5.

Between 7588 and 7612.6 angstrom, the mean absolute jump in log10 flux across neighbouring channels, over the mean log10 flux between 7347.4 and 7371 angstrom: 0.0100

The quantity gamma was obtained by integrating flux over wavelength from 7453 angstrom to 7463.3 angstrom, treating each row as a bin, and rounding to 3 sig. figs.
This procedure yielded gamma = 346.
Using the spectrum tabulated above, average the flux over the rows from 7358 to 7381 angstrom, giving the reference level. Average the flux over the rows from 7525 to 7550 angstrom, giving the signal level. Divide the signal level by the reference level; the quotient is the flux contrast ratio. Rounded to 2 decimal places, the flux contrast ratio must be 1.01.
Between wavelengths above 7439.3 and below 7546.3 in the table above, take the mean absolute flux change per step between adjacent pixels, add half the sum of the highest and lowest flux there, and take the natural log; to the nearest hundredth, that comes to 3.56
